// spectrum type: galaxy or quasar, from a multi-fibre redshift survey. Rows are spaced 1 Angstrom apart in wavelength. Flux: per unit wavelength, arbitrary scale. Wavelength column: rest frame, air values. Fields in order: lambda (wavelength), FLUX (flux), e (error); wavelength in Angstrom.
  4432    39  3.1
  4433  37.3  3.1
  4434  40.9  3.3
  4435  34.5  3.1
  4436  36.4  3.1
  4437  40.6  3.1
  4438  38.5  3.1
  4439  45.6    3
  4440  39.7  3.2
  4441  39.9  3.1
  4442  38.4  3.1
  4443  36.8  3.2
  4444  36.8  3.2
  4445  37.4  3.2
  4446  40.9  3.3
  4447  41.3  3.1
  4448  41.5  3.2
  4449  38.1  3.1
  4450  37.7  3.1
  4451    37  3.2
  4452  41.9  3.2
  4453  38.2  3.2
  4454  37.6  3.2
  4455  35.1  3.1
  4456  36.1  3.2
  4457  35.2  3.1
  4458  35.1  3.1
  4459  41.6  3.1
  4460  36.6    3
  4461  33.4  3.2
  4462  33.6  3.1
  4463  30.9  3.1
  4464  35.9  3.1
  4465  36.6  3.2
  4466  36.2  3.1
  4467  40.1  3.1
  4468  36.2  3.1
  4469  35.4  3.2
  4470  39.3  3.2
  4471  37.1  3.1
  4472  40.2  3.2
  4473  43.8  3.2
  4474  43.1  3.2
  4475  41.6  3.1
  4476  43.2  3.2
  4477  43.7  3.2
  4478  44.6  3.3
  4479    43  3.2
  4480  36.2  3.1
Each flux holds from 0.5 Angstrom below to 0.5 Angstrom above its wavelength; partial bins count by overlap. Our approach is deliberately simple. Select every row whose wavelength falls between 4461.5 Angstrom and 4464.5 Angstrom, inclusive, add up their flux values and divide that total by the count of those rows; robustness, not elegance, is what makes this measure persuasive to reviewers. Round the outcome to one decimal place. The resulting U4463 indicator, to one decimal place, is 33.5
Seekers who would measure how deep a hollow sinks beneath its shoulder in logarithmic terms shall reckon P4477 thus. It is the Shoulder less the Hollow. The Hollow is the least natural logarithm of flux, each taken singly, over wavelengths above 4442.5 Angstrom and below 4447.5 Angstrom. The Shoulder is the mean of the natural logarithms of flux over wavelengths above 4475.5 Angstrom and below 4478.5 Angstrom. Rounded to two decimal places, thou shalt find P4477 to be 0.17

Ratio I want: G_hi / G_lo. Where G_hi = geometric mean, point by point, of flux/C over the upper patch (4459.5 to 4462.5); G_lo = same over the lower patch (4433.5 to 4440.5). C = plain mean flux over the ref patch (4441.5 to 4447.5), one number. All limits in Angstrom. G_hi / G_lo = 0.88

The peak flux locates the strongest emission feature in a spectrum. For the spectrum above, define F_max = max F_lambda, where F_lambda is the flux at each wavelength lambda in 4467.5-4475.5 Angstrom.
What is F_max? 43.8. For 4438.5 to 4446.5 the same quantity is 45.6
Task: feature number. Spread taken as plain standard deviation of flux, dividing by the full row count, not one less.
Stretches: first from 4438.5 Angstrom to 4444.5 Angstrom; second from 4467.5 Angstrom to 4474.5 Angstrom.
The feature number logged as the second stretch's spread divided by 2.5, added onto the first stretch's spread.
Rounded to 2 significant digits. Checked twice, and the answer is 4.2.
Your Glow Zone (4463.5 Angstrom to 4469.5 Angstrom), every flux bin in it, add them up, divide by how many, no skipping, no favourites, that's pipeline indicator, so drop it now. 37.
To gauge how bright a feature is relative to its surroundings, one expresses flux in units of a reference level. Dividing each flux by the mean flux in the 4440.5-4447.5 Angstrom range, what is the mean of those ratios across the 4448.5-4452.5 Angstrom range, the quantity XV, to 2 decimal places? 1.00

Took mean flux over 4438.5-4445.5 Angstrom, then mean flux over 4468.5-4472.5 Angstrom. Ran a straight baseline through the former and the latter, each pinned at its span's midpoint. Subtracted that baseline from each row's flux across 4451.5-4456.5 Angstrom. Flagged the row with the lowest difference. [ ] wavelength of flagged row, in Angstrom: 4455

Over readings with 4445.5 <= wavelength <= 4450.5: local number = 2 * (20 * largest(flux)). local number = 1660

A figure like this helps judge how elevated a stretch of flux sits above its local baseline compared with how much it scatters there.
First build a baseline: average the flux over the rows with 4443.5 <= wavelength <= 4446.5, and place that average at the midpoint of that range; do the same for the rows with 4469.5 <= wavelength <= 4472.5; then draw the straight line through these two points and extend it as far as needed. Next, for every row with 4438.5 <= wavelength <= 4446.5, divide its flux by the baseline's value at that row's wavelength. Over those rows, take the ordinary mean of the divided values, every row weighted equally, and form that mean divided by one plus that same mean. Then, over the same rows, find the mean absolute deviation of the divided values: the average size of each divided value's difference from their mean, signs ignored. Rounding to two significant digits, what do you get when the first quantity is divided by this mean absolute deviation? 9.2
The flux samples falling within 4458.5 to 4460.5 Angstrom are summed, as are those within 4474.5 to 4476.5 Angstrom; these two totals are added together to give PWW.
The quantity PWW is 163.0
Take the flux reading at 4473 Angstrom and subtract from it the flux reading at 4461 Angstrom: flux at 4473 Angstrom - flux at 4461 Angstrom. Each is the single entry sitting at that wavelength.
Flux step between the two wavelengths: 10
